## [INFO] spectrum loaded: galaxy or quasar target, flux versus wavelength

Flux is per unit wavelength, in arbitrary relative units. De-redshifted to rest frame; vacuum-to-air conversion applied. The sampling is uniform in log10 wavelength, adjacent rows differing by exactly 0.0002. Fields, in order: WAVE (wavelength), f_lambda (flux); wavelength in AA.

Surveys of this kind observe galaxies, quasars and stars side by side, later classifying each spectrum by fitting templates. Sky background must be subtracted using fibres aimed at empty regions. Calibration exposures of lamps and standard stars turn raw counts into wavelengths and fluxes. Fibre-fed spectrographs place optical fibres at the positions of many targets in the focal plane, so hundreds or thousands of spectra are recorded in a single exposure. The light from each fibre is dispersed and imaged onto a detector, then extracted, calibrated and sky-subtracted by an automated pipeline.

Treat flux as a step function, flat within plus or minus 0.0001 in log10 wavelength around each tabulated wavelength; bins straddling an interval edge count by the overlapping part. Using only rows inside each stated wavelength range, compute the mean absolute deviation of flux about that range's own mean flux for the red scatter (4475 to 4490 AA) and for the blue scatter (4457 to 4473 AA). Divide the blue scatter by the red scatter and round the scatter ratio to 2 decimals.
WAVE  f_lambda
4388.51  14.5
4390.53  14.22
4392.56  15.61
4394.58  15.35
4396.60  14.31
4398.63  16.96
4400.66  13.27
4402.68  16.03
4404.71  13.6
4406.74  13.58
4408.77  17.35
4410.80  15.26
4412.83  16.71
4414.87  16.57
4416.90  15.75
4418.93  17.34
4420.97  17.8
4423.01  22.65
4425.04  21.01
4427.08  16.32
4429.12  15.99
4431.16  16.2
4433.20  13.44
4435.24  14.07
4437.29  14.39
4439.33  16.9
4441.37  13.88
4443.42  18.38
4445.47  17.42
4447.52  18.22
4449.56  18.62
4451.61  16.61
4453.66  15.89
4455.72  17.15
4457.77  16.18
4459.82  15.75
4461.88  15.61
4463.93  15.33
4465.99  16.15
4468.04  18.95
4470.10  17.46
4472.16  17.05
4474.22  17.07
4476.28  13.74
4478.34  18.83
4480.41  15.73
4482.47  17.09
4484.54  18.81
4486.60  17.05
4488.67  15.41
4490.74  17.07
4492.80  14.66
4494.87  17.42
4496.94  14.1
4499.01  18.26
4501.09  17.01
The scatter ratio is 0.65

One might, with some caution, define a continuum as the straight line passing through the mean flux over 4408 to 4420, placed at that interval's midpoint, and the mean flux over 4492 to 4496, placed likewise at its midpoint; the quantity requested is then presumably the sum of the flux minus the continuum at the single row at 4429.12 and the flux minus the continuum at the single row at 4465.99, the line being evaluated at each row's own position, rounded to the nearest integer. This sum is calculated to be 0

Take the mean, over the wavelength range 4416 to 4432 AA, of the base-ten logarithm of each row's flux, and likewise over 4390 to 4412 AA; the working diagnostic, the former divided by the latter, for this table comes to 1.06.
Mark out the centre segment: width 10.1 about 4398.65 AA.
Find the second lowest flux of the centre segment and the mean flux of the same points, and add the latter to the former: 29.5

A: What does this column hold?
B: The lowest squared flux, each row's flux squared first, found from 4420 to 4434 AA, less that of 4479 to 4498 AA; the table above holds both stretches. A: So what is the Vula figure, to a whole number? -18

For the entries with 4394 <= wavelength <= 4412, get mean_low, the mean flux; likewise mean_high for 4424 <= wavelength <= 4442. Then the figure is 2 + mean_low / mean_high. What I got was 2.95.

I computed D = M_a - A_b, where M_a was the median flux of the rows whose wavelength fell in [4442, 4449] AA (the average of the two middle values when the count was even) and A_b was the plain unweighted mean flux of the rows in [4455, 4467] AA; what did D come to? 2.2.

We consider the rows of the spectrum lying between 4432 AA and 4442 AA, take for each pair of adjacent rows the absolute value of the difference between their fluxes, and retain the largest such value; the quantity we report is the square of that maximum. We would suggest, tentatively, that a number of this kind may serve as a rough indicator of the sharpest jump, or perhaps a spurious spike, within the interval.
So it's 9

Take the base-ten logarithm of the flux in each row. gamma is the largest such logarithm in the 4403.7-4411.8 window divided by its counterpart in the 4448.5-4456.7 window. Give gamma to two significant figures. 0.98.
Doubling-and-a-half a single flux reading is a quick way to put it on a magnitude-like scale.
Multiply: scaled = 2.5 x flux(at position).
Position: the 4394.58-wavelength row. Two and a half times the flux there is 38.4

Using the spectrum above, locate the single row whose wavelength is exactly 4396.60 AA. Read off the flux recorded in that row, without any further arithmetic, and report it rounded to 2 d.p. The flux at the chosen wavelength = 14.31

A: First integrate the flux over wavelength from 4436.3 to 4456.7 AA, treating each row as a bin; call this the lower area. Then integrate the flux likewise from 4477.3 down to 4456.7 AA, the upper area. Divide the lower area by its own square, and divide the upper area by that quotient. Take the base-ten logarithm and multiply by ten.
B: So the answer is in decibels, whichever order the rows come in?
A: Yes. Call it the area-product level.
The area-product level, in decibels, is 50.6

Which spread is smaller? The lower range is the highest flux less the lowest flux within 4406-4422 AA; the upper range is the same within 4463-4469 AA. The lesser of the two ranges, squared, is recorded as 13.1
